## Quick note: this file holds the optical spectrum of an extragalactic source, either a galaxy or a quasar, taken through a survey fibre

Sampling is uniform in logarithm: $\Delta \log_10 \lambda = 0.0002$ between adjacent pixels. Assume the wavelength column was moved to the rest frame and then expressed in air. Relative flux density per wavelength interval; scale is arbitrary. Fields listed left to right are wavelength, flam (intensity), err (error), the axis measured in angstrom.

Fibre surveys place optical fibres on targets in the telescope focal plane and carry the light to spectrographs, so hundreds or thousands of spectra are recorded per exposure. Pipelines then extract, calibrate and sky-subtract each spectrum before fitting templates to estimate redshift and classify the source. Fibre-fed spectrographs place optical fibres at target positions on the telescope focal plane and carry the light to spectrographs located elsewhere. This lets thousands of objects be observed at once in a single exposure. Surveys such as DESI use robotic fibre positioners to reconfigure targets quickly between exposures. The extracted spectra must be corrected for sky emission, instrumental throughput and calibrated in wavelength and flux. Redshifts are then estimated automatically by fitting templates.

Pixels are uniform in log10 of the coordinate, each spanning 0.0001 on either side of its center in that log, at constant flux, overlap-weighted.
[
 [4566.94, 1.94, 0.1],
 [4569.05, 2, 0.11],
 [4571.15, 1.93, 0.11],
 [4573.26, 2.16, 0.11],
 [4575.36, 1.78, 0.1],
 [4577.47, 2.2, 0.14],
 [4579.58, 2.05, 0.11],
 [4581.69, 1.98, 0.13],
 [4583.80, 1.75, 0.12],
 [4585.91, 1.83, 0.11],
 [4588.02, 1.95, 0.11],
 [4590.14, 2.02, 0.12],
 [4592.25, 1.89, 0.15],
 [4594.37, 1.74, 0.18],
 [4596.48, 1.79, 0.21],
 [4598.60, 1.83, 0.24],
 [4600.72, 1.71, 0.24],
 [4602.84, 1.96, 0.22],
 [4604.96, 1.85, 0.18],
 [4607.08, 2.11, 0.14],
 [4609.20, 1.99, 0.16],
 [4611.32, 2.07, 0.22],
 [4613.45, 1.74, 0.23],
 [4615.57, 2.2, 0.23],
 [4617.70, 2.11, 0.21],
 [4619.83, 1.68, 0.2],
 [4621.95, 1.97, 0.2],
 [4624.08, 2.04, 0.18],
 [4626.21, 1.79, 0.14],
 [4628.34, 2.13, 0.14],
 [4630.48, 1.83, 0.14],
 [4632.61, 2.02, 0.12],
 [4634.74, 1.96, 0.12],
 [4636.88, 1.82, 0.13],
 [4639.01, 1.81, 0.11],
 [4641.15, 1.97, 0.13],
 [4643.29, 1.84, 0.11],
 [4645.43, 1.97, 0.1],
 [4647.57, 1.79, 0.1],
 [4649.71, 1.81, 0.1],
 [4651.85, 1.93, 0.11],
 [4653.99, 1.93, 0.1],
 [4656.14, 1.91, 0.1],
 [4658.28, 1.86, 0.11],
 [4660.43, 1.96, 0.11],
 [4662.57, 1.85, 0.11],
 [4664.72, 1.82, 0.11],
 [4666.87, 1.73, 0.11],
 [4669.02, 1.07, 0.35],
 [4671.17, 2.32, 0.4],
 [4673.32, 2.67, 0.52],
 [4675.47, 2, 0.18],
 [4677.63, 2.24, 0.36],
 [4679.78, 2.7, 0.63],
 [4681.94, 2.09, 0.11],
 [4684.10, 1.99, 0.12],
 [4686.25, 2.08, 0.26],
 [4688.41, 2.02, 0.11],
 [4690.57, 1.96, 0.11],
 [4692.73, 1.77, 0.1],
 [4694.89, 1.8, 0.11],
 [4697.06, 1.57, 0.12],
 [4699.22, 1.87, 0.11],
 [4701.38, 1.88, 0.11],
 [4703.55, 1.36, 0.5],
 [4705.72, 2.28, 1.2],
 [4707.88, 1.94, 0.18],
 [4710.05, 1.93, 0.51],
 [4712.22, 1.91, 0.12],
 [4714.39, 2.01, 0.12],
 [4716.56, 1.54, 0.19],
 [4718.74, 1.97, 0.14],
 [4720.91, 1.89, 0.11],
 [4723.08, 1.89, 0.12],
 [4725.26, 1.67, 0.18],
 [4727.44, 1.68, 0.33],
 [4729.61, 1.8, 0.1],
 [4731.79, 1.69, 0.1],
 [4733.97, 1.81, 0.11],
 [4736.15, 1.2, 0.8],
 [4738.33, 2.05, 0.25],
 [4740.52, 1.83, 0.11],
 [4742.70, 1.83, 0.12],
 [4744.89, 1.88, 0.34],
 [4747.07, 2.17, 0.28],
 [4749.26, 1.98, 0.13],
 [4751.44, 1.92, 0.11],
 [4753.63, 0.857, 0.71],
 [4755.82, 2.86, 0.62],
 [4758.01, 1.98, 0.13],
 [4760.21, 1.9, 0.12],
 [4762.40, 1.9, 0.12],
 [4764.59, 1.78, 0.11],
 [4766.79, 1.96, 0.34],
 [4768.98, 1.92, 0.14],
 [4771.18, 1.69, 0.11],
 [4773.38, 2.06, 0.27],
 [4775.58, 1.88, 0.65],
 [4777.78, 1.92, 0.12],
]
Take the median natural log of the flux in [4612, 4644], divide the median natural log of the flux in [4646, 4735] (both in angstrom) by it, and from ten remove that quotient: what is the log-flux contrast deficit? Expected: 9.05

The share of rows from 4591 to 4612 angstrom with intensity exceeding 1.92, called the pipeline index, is 0.40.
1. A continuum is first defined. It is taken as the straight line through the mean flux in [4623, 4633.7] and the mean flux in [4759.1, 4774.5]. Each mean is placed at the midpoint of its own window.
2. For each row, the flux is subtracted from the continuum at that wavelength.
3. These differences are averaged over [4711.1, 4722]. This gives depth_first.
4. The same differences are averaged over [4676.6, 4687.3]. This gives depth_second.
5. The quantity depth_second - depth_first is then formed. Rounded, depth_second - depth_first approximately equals -0.34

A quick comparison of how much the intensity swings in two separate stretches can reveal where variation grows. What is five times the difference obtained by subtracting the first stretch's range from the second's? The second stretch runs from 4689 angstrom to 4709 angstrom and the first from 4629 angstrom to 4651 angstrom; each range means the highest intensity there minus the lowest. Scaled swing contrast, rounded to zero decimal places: 3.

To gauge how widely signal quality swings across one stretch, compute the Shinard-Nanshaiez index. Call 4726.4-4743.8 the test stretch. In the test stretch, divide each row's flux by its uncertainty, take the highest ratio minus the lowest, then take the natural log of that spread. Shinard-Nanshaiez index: 2.8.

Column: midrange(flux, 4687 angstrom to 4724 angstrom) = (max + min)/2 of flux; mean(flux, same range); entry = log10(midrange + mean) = 0.566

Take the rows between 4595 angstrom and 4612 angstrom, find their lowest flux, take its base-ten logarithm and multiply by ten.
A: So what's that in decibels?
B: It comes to 2.33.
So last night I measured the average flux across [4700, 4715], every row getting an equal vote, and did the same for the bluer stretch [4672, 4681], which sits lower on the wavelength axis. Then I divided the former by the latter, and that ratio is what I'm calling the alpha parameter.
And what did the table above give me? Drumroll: 0.79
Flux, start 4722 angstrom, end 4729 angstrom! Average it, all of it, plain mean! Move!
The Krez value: 1.75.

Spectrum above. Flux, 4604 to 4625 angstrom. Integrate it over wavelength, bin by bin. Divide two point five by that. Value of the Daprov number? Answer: 0.060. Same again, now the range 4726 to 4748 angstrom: 0.064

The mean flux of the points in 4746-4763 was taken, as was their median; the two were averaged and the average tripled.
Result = 5.84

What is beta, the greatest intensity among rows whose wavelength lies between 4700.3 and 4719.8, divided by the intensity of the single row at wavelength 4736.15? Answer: 1.90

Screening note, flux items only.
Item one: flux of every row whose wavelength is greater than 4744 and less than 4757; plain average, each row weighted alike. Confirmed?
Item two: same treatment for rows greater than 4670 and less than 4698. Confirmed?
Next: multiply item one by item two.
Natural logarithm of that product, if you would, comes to 1.40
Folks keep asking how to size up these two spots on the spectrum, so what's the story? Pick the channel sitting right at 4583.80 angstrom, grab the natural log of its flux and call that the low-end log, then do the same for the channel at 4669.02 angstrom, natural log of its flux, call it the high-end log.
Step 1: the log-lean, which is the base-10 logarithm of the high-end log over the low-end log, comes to -0.92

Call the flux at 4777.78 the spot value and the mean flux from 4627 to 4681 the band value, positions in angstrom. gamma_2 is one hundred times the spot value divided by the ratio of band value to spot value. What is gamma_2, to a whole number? 188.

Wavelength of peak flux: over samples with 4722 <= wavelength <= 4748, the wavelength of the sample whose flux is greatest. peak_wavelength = 4747.07 angstrom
